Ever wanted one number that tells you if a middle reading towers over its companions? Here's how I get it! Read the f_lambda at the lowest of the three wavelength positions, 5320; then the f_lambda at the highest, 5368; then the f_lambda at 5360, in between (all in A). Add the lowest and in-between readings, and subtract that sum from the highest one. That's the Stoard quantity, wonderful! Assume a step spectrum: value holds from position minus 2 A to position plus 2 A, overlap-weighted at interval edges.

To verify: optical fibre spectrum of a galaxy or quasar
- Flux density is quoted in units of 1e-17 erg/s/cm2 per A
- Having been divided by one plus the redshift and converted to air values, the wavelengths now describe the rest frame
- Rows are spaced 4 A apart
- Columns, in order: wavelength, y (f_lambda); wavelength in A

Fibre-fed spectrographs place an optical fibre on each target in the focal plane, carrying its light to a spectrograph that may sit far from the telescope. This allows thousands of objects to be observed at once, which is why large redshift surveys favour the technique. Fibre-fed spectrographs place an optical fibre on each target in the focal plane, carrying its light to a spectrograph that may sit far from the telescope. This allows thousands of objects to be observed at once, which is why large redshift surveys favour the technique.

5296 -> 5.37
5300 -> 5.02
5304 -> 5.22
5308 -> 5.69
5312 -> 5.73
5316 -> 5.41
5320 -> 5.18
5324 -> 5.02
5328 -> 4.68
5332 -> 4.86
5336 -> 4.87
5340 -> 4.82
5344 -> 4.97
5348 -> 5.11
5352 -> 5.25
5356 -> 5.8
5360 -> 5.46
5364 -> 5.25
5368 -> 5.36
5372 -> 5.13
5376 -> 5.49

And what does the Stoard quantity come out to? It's -5.3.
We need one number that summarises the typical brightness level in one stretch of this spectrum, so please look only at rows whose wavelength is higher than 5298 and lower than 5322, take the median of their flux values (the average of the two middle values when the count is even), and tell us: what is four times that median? 21.3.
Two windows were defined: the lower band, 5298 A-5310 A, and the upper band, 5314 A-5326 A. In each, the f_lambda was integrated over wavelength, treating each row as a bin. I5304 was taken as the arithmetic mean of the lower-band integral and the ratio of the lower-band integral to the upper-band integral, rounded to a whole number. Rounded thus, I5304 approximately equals 32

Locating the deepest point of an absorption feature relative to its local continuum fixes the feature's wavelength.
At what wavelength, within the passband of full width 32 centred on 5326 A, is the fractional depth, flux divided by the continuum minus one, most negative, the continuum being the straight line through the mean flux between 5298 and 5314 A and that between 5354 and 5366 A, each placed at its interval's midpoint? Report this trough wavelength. 5328 A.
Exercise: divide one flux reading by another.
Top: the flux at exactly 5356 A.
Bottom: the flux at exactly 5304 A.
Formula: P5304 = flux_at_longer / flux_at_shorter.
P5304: 1.11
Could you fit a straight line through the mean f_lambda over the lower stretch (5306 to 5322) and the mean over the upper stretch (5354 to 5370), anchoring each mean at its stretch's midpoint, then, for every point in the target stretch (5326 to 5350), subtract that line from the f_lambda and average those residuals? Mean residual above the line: -0.60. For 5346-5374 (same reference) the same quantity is -0.13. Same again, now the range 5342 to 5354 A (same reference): -0.37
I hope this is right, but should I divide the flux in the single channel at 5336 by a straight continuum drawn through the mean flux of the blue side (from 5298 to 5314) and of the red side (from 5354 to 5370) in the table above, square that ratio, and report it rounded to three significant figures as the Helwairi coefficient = 0.800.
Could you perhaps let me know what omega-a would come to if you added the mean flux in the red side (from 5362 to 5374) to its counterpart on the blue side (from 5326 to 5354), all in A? 10.18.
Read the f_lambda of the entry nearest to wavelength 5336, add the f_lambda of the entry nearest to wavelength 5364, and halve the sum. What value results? 5.06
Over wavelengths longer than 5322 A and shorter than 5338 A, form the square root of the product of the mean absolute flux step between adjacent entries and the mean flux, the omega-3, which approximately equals 0.93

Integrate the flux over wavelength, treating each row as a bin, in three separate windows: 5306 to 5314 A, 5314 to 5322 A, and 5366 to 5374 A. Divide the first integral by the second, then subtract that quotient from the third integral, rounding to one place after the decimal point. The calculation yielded 40.9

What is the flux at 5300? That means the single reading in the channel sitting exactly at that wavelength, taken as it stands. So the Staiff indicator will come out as 5.02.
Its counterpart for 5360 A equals 5.46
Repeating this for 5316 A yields 5.41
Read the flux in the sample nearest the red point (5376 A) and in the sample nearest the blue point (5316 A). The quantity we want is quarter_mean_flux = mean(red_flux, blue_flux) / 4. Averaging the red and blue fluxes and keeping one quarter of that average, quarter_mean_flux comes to 1.36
